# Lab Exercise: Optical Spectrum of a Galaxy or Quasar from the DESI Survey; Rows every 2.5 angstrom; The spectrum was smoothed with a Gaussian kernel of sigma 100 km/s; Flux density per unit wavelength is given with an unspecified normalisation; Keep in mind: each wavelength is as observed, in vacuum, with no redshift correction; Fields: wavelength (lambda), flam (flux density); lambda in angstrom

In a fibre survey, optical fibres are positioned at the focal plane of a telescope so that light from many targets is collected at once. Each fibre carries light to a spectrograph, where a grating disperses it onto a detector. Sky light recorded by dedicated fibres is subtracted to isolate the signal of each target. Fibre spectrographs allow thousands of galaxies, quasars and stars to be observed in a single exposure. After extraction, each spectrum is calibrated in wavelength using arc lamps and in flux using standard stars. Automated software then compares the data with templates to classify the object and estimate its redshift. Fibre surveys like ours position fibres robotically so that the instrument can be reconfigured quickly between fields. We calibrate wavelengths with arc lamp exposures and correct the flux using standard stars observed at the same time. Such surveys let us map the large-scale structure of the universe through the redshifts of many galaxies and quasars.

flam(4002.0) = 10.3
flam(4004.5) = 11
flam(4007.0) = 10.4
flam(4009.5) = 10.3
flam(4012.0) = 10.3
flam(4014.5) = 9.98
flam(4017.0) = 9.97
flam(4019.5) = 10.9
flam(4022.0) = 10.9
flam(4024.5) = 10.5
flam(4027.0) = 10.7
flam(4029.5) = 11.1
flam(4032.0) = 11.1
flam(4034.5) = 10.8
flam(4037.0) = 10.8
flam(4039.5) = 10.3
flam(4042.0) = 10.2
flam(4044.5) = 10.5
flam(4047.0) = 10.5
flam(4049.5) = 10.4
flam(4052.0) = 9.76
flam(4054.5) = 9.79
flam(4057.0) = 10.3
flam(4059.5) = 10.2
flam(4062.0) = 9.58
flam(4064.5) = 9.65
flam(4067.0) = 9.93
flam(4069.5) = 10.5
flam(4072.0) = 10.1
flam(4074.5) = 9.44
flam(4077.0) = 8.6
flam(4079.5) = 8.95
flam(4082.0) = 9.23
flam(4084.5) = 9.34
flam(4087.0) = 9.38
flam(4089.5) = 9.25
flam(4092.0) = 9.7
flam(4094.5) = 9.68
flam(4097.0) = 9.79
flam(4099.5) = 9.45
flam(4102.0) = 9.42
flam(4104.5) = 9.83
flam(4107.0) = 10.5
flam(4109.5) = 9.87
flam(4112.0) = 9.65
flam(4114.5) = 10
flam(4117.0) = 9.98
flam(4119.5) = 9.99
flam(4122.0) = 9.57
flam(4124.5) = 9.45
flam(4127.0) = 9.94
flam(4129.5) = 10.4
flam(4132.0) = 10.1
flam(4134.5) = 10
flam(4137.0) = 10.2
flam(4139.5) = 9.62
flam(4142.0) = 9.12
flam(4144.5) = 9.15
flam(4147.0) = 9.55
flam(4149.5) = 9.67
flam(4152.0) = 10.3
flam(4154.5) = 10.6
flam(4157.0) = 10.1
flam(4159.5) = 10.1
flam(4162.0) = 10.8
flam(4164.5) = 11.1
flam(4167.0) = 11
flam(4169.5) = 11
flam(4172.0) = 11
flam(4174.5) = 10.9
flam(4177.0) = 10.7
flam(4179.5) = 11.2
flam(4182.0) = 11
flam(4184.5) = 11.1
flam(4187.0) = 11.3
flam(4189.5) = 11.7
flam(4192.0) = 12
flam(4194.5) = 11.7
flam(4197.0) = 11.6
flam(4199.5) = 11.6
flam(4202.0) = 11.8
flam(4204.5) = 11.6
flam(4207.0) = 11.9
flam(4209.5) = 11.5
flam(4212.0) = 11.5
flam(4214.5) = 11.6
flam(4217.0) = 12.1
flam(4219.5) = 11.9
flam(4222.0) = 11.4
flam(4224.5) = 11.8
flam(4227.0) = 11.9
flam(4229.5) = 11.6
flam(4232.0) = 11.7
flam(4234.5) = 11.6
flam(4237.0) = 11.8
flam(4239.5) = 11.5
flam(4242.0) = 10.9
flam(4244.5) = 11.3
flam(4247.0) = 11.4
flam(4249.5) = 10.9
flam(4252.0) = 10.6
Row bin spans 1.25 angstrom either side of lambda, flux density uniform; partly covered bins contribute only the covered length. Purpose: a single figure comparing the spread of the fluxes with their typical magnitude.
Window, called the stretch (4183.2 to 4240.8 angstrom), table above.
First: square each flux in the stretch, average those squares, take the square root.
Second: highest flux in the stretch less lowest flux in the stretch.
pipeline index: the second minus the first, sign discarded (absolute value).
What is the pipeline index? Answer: 10.7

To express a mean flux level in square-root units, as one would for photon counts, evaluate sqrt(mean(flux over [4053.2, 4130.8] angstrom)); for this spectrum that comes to 3.12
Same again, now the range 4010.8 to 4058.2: 3.23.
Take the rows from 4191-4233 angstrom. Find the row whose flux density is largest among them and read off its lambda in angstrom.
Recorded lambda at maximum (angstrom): 4217.0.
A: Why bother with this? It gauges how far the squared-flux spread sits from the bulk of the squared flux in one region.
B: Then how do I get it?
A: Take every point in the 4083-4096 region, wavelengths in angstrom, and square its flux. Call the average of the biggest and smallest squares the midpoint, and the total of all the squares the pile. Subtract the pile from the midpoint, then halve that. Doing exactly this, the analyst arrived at -179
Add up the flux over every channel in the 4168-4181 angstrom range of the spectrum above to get 55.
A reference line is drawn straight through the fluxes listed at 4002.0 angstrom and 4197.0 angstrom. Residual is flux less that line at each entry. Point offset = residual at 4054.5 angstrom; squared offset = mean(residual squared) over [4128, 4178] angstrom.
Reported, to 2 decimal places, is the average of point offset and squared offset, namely 0.26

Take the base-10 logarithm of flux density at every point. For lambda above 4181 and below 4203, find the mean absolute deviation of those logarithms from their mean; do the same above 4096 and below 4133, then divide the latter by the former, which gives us 1.1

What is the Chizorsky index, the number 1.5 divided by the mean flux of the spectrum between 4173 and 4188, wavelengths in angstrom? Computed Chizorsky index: 0.136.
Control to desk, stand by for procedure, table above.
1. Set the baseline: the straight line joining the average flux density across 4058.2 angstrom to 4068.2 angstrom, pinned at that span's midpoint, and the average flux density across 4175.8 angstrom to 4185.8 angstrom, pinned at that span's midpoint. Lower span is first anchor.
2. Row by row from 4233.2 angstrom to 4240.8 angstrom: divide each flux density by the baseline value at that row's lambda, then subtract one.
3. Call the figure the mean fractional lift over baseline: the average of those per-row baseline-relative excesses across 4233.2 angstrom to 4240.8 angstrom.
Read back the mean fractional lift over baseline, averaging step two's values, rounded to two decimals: 0.01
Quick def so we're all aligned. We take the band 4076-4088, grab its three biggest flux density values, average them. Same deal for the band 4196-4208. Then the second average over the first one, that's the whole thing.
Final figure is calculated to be 1.26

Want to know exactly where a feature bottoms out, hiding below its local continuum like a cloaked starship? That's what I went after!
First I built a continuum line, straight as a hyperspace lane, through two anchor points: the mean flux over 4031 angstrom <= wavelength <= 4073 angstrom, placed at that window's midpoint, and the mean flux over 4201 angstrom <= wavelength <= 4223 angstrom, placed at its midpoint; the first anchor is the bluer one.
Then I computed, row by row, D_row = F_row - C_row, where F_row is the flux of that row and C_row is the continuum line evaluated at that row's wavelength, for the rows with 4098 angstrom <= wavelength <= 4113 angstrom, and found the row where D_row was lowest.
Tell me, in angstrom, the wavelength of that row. 4102.0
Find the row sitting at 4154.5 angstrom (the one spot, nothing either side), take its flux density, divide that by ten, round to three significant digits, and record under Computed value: 1.06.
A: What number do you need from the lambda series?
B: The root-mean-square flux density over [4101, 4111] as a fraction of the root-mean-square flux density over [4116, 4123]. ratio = 1.01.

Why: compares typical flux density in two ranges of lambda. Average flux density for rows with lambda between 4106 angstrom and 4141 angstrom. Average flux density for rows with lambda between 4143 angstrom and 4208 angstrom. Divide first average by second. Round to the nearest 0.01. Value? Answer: 0.91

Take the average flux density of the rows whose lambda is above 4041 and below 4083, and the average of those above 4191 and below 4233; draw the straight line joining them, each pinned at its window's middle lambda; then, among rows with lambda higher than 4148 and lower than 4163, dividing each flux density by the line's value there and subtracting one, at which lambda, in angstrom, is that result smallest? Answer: 4149.5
